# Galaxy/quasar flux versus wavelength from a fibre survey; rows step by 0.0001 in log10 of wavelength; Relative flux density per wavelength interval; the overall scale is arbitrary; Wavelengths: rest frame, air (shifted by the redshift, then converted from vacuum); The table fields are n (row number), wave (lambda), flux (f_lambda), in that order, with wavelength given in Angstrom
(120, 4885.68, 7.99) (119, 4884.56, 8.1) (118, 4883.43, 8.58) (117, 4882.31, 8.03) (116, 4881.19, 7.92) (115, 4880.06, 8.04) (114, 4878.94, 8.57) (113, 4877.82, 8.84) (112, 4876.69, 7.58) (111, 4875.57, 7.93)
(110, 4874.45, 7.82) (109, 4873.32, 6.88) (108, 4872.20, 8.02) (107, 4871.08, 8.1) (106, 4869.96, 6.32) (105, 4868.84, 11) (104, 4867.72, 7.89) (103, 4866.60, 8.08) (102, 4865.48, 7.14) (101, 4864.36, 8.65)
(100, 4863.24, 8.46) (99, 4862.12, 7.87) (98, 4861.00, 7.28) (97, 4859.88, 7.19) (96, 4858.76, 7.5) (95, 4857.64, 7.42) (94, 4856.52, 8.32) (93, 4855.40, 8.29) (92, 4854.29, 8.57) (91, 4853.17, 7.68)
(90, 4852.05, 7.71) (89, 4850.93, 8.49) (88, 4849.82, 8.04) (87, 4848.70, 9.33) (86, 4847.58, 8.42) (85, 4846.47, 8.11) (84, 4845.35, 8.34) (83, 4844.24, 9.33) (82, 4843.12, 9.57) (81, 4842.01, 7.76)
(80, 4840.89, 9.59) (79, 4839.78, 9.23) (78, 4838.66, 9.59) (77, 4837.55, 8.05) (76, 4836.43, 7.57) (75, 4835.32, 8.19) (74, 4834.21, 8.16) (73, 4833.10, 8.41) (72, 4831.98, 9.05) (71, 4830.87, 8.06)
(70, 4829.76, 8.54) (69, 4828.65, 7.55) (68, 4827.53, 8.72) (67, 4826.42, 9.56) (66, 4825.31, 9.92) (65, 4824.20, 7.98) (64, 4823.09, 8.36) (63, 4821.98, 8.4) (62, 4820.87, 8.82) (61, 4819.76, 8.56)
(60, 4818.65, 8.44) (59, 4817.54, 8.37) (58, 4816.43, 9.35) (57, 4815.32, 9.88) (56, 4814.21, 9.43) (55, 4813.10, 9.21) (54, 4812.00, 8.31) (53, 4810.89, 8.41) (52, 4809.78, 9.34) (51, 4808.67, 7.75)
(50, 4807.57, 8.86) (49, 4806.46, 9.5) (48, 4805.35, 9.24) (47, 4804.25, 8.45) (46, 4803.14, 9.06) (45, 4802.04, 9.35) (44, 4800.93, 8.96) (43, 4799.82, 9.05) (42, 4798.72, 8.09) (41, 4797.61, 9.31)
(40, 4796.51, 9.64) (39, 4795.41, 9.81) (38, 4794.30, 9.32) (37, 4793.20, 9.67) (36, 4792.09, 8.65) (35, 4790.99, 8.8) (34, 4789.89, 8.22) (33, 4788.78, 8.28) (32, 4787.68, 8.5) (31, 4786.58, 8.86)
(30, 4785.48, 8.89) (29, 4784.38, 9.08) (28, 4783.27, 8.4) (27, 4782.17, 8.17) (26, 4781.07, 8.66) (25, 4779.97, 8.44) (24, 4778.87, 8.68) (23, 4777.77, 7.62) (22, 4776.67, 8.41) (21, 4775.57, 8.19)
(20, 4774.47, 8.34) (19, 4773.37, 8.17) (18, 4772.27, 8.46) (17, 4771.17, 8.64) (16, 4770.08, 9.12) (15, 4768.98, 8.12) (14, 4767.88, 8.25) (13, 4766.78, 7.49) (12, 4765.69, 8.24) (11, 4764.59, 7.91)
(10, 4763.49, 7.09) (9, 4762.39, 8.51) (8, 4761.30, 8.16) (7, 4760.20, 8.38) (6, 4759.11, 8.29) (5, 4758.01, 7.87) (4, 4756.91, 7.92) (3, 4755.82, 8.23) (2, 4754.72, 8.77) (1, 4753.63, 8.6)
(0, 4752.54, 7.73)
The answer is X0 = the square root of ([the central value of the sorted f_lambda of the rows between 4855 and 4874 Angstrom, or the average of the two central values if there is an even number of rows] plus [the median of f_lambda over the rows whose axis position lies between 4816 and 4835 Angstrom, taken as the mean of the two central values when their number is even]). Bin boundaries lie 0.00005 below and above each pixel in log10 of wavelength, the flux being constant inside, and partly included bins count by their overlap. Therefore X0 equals 4.04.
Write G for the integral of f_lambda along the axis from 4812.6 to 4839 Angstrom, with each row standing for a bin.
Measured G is 229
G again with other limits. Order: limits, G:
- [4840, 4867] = 222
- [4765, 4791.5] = 223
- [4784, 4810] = 232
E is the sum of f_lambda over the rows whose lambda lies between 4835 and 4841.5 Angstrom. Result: 52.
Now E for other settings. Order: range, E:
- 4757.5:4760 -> 16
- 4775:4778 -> 24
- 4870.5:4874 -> 23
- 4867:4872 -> 33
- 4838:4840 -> 19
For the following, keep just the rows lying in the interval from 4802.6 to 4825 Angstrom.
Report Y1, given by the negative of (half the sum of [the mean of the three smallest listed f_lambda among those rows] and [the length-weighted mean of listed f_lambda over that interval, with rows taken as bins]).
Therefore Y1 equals -8.41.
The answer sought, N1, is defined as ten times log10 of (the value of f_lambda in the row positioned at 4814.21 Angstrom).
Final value 9.75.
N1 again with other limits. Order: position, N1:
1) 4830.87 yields 9.06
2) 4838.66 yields 9.82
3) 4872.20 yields 9.04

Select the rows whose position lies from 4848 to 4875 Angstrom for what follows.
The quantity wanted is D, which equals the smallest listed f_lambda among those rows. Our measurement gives 6.32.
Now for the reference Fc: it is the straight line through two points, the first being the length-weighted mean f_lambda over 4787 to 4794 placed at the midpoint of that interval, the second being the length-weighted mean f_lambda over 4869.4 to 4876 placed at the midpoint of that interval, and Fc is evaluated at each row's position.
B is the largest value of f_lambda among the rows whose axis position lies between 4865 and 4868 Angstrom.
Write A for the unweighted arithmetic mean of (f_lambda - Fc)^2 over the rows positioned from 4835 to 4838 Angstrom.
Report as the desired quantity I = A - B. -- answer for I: -8.0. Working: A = 0.1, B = 8.08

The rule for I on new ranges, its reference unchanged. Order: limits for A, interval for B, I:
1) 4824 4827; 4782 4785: -7.4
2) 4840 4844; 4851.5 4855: -6.8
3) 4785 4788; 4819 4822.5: -8.8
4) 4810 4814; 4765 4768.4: -8.0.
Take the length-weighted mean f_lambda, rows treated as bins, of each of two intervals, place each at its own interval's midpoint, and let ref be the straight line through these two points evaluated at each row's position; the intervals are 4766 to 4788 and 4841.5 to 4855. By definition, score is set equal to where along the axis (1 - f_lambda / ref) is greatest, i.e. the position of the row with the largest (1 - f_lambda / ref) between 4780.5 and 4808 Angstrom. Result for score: 4798.72 Angstrom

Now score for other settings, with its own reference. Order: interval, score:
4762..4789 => 4763.49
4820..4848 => 4828.65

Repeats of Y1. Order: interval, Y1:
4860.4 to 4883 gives -7.40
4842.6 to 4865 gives -7.76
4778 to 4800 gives -8.48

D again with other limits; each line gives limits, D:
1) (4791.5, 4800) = 8.09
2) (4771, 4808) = 7.62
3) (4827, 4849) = 7.55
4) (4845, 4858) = 7.42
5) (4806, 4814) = 7.75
